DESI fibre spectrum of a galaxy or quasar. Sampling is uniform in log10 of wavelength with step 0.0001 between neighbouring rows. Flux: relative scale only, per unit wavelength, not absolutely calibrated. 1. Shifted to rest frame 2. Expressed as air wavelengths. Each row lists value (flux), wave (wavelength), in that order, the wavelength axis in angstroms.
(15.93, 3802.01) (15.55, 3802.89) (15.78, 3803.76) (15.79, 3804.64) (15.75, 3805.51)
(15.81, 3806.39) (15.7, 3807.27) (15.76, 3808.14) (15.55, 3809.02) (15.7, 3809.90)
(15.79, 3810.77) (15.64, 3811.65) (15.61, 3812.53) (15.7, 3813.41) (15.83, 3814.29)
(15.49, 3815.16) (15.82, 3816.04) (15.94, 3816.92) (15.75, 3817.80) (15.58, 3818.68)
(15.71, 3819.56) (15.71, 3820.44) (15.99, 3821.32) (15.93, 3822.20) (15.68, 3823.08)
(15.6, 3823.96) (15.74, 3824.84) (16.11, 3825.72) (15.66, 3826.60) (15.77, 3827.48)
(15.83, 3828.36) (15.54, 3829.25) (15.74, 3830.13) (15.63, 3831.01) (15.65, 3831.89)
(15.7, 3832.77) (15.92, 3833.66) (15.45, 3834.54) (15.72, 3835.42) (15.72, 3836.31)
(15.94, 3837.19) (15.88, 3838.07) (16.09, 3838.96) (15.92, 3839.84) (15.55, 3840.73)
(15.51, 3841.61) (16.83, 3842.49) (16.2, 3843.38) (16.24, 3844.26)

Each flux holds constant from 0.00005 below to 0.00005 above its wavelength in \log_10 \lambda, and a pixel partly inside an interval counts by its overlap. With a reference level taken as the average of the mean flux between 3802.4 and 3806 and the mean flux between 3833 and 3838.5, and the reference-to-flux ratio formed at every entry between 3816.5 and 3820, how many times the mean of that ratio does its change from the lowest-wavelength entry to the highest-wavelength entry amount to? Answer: 0.014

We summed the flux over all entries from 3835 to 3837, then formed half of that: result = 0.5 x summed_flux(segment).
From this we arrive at 15.7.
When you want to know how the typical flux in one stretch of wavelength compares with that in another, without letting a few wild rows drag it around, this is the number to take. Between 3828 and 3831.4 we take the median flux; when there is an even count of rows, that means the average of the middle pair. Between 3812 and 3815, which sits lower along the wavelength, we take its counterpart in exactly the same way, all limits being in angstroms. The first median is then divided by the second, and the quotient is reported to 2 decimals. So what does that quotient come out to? 1.00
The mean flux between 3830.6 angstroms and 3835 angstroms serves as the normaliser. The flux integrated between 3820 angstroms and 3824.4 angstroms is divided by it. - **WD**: 4.43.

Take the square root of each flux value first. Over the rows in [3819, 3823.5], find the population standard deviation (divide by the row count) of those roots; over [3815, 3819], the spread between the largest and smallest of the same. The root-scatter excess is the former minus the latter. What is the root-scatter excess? -0.04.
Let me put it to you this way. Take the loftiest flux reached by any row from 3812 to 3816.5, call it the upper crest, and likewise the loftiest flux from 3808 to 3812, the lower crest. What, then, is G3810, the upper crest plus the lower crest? 31.6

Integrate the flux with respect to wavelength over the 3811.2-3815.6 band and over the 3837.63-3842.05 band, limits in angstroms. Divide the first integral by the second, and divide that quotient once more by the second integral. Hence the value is 0.0141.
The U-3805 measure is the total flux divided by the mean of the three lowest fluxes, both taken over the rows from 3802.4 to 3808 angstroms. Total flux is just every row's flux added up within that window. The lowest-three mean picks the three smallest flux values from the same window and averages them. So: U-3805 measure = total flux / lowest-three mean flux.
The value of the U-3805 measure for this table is 6.024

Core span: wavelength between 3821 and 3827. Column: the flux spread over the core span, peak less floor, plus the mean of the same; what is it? 16.3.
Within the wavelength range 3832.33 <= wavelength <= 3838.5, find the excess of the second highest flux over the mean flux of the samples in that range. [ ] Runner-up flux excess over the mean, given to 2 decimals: 0.16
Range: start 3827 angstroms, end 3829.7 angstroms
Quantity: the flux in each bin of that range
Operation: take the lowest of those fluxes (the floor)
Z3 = 15.54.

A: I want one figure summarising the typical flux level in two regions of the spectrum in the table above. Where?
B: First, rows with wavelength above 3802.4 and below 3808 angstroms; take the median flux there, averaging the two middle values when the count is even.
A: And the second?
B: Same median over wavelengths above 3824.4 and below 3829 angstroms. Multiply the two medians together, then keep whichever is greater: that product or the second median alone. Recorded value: 249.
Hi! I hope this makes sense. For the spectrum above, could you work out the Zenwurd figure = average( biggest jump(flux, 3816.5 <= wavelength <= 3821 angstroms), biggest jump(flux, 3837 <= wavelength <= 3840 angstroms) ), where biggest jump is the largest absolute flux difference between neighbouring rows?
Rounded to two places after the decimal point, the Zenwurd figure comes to 0.20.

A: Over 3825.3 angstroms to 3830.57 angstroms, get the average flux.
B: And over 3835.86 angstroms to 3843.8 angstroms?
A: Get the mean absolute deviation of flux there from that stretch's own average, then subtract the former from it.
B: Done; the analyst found -15.5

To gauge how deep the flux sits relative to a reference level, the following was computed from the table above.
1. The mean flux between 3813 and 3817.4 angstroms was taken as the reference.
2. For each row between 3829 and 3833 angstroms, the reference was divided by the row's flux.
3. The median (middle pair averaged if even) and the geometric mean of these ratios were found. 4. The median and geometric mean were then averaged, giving 1.007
